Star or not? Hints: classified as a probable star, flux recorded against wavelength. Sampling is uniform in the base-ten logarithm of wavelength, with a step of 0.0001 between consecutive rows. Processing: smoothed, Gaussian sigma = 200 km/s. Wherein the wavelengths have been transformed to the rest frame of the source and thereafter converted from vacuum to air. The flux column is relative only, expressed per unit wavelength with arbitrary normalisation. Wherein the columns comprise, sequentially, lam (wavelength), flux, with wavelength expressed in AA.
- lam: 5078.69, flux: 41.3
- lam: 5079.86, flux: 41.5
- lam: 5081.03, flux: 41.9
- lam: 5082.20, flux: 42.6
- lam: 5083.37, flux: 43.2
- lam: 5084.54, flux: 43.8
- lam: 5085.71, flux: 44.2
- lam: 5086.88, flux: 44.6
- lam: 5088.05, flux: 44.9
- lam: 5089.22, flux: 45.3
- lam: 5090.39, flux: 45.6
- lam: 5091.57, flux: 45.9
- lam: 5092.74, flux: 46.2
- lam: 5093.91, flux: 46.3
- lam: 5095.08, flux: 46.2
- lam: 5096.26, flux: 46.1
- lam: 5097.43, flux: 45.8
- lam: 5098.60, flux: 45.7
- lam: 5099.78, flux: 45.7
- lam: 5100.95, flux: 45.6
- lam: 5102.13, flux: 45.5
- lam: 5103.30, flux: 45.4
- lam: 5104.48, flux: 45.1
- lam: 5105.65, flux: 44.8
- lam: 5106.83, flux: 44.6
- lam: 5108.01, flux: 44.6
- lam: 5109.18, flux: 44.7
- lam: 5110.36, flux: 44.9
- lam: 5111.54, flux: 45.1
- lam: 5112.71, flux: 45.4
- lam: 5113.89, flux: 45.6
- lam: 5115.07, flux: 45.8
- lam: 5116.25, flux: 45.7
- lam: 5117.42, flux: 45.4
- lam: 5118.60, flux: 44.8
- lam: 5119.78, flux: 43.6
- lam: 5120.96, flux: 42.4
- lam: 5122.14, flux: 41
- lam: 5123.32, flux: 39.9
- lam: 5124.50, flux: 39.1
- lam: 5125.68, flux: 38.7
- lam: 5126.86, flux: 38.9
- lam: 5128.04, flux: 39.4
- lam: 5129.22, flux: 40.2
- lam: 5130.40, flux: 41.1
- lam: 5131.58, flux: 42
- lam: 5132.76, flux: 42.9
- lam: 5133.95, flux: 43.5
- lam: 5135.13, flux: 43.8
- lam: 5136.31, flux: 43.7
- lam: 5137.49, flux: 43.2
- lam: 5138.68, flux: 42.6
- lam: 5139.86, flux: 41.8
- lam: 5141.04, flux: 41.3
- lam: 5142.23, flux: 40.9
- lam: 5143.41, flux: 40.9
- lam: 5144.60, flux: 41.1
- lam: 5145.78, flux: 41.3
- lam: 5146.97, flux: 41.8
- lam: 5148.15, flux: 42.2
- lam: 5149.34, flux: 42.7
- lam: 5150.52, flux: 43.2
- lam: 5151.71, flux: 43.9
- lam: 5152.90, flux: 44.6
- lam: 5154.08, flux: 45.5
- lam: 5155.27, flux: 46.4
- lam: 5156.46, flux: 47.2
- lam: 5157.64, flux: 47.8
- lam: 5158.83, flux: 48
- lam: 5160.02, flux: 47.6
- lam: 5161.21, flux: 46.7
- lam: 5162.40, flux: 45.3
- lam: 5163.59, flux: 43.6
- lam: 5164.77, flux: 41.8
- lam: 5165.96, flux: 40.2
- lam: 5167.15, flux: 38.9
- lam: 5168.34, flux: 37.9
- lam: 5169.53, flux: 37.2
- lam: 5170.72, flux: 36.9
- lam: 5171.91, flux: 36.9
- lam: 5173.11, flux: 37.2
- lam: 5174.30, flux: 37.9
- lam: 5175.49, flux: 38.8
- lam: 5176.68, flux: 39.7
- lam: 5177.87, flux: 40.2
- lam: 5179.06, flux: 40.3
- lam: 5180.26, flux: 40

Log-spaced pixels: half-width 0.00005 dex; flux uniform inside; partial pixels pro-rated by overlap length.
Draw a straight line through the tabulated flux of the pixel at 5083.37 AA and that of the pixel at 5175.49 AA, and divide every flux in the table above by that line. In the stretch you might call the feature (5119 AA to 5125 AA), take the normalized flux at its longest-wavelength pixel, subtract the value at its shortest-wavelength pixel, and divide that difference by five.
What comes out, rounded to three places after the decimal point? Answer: -0.021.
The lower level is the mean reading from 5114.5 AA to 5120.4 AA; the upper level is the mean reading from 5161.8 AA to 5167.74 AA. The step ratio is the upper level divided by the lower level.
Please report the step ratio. 0.93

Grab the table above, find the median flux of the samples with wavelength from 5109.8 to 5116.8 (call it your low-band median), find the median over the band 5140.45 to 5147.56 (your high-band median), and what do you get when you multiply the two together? 1875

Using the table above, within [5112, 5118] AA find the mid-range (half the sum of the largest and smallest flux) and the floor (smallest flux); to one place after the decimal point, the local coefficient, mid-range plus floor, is 91.0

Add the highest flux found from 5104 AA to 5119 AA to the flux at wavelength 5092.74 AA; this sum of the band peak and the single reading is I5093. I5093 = 92.0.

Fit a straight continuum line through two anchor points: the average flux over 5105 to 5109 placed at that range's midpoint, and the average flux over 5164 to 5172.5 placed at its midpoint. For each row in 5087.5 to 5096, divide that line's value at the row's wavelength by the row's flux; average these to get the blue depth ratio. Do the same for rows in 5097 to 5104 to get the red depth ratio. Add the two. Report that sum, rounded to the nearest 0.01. 2.00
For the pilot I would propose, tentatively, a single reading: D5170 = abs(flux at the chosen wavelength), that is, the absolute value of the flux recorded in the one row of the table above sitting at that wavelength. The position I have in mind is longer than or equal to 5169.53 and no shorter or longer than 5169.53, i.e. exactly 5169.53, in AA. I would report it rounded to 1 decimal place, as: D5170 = 37.2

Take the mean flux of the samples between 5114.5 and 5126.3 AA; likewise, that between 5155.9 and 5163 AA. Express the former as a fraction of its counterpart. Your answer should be 0.91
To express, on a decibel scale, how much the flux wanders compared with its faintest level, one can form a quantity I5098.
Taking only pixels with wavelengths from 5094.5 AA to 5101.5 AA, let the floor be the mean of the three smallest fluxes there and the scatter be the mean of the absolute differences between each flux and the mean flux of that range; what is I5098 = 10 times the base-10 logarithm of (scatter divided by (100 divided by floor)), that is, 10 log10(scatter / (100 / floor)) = -10.4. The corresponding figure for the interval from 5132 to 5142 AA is -5.3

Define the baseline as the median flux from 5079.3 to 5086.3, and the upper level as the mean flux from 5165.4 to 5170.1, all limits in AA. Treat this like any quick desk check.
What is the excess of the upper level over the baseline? -4.4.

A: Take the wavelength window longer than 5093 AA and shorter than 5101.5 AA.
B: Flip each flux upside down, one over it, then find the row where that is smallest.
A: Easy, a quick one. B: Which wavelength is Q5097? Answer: 5093.91 AA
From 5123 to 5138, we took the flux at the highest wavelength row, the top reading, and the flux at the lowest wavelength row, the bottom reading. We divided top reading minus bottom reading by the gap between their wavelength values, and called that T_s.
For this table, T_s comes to 0.23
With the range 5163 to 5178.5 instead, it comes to -0.24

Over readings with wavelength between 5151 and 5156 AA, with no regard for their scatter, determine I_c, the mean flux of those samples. 45.1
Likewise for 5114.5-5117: 45.8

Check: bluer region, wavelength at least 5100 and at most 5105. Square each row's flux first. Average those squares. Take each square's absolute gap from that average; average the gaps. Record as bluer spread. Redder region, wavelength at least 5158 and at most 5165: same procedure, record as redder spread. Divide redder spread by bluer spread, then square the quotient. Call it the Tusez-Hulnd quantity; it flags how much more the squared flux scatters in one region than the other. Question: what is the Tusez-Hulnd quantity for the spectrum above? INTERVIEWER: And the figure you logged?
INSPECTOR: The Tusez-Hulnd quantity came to 165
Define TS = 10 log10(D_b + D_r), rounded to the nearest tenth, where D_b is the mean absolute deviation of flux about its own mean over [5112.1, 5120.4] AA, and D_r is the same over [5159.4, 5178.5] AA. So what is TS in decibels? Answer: 5.3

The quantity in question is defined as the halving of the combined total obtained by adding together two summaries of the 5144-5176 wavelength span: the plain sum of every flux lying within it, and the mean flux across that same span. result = 592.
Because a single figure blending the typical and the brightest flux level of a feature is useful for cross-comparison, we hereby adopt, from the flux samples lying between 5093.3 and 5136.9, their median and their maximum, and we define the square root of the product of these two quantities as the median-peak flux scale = 45.5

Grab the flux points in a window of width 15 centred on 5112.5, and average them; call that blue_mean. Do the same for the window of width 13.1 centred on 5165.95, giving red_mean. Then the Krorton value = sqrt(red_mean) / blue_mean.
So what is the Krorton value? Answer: 0.143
